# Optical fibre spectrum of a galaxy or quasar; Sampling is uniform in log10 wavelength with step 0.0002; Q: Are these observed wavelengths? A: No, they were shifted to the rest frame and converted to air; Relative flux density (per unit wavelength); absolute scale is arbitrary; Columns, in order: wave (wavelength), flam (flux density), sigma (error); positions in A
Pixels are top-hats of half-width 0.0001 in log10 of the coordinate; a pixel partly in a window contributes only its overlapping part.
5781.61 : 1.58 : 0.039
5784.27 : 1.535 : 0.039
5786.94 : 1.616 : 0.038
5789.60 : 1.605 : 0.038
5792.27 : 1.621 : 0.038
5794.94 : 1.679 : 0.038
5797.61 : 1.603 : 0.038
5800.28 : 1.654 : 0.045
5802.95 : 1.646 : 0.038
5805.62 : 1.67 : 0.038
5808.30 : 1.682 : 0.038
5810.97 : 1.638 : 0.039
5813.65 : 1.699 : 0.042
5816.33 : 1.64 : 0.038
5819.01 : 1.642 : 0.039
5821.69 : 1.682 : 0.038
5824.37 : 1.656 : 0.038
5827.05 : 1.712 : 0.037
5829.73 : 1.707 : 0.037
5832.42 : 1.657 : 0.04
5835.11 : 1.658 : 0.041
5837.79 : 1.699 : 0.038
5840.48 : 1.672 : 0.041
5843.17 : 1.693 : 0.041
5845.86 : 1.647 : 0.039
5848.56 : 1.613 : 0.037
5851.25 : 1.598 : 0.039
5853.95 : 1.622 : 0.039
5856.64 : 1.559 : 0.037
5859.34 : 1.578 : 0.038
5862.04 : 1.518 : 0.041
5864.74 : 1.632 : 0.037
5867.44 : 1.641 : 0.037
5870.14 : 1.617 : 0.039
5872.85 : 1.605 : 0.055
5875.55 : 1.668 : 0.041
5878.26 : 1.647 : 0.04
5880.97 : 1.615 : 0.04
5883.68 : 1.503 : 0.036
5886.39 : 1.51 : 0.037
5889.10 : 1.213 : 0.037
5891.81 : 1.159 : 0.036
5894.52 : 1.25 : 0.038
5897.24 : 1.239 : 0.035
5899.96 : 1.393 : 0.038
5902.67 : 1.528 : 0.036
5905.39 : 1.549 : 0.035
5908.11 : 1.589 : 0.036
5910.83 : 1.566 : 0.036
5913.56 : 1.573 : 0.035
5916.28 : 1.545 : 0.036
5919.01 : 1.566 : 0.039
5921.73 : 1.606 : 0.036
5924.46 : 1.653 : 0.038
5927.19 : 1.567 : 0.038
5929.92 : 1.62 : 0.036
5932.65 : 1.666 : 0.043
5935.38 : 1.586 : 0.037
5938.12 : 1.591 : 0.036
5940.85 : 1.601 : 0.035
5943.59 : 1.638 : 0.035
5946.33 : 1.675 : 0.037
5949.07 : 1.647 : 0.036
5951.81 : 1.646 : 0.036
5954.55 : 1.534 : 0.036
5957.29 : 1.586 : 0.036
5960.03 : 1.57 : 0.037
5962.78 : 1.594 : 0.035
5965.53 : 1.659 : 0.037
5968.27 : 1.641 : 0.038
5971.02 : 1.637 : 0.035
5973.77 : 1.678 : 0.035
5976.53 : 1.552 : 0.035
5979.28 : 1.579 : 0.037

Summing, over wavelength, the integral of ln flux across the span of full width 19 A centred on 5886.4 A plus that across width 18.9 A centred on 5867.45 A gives 15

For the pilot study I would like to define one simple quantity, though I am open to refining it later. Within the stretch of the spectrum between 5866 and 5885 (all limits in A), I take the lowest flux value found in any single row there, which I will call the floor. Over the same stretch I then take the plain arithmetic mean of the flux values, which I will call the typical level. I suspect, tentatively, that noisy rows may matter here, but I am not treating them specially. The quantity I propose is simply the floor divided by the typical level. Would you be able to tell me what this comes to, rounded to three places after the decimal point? 0.931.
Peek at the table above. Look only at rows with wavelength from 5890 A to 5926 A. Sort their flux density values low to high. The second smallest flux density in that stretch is 1.239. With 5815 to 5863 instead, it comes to 1.559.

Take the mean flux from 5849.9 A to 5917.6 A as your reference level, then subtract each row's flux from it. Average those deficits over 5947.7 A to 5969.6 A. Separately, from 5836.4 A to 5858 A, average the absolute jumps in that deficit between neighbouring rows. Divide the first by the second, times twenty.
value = -57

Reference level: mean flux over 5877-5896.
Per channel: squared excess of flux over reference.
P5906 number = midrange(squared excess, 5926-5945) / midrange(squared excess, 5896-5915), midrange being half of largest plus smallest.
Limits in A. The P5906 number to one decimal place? 2.8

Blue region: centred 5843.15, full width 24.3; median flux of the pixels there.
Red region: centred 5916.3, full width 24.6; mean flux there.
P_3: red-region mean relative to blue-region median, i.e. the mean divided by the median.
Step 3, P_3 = 0.953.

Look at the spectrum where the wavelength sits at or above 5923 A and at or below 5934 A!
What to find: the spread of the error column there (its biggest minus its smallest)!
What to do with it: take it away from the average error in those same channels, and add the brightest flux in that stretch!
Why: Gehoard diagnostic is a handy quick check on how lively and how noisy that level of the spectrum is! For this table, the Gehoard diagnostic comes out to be 1.70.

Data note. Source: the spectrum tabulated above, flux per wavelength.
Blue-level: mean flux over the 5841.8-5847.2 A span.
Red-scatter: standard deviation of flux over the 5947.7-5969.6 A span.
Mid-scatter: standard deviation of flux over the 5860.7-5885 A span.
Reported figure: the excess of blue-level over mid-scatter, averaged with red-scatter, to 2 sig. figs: 0.83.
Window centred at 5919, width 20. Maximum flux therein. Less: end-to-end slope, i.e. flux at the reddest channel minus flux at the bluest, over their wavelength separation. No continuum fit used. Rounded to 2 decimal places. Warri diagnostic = 1.65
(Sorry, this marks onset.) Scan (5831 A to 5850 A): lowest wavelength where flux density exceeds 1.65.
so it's 5832.42 A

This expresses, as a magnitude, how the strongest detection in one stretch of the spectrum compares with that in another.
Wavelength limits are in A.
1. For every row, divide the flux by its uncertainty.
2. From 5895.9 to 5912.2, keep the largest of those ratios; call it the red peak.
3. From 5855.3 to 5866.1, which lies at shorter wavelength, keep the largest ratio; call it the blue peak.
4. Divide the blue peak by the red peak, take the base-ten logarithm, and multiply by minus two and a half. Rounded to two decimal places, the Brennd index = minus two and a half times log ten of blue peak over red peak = 0.00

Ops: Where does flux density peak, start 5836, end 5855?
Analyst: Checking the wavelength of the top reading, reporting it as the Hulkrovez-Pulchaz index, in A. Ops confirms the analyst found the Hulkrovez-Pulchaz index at 5837.79 A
